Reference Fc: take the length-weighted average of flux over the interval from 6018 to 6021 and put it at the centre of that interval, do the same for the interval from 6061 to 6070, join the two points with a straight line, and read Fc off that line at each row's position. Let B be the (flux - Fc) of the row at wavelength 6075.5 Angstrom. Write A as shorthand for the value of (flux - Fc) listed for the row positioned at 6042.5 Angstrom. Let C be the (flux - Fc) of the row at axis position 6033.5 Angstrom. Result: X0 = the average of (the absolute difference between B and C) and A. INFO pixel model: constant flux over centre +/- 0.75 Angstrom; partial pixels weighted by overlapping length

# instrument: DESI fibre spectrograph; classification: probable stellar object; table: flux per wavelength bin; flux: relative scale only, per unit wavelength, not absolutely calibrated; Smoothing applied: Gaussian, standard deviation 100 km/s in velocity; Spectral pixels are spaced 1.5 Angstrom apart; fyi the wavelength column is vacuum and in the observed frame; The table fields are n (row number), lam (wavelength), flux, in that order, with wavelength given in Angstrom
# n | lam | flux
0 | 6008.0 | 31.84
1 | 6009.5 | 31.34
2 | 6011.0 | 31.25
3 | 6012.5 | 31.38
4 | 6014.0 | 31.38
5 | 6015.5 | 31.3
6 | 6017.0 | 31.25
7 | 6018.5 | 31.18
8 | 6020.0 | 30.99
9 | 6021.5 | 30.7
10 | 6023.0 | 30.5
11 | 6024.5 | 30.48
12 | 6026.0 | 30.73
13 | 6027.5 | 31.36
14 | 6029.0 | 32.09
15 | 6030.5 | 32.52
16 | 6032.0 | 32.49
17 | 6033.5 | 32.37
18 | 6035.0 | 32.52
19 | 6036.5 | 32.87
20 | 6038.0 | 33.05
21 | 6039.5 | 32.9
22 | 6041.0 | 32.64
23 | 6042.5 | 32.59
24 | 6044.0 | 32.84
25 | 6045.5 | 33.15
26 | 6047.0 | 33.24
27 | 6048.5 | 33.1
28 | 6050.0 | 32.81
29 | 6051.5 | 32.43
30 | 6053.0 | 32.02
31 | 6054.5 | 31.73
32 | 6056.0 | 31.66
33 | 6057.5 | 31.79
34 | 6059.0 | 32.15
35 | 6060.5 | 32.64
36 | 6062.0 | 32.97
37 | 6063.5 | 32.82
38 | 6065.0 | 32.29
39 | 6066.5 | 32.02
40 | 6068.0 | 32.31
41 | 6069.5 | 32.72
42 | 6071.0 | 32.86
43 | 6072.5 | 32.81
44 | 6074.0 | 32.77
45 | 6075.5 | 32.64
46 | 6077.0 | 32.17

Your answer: 0.9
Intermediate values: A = 0.8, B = -0.2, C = 0.9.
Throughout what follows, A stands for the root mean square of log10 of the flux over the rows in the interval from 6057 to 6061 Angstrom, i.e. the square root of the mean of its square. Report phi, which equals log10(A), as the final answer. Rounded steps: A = 1.51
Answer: 0.178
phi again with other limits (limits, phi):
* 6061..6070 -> 0.180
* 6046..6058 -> 0.179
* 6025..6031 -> 0.176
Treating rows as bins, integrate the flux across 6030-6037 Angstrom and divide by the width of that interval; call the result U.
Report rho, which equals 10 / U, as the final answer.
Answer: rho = 0.307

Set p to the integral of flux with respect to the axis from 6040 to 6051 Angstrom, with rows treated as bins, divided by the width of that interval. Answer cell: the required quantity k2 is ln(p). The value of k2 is 3.49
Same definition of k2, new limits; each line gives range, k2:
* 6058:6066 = 3.48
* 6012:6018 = 3.44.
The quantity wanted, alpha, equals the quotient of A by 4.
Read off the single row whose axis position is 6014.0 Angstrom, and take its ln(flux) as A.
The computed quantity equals 0.862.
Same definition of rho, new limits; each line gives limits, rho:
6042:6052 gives 0.304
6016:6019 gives 0.320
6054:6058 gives 0.315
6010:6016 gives 0.319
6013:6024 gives 0.322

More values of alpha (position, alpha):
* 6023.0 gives 0.854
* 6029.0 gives 0.867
